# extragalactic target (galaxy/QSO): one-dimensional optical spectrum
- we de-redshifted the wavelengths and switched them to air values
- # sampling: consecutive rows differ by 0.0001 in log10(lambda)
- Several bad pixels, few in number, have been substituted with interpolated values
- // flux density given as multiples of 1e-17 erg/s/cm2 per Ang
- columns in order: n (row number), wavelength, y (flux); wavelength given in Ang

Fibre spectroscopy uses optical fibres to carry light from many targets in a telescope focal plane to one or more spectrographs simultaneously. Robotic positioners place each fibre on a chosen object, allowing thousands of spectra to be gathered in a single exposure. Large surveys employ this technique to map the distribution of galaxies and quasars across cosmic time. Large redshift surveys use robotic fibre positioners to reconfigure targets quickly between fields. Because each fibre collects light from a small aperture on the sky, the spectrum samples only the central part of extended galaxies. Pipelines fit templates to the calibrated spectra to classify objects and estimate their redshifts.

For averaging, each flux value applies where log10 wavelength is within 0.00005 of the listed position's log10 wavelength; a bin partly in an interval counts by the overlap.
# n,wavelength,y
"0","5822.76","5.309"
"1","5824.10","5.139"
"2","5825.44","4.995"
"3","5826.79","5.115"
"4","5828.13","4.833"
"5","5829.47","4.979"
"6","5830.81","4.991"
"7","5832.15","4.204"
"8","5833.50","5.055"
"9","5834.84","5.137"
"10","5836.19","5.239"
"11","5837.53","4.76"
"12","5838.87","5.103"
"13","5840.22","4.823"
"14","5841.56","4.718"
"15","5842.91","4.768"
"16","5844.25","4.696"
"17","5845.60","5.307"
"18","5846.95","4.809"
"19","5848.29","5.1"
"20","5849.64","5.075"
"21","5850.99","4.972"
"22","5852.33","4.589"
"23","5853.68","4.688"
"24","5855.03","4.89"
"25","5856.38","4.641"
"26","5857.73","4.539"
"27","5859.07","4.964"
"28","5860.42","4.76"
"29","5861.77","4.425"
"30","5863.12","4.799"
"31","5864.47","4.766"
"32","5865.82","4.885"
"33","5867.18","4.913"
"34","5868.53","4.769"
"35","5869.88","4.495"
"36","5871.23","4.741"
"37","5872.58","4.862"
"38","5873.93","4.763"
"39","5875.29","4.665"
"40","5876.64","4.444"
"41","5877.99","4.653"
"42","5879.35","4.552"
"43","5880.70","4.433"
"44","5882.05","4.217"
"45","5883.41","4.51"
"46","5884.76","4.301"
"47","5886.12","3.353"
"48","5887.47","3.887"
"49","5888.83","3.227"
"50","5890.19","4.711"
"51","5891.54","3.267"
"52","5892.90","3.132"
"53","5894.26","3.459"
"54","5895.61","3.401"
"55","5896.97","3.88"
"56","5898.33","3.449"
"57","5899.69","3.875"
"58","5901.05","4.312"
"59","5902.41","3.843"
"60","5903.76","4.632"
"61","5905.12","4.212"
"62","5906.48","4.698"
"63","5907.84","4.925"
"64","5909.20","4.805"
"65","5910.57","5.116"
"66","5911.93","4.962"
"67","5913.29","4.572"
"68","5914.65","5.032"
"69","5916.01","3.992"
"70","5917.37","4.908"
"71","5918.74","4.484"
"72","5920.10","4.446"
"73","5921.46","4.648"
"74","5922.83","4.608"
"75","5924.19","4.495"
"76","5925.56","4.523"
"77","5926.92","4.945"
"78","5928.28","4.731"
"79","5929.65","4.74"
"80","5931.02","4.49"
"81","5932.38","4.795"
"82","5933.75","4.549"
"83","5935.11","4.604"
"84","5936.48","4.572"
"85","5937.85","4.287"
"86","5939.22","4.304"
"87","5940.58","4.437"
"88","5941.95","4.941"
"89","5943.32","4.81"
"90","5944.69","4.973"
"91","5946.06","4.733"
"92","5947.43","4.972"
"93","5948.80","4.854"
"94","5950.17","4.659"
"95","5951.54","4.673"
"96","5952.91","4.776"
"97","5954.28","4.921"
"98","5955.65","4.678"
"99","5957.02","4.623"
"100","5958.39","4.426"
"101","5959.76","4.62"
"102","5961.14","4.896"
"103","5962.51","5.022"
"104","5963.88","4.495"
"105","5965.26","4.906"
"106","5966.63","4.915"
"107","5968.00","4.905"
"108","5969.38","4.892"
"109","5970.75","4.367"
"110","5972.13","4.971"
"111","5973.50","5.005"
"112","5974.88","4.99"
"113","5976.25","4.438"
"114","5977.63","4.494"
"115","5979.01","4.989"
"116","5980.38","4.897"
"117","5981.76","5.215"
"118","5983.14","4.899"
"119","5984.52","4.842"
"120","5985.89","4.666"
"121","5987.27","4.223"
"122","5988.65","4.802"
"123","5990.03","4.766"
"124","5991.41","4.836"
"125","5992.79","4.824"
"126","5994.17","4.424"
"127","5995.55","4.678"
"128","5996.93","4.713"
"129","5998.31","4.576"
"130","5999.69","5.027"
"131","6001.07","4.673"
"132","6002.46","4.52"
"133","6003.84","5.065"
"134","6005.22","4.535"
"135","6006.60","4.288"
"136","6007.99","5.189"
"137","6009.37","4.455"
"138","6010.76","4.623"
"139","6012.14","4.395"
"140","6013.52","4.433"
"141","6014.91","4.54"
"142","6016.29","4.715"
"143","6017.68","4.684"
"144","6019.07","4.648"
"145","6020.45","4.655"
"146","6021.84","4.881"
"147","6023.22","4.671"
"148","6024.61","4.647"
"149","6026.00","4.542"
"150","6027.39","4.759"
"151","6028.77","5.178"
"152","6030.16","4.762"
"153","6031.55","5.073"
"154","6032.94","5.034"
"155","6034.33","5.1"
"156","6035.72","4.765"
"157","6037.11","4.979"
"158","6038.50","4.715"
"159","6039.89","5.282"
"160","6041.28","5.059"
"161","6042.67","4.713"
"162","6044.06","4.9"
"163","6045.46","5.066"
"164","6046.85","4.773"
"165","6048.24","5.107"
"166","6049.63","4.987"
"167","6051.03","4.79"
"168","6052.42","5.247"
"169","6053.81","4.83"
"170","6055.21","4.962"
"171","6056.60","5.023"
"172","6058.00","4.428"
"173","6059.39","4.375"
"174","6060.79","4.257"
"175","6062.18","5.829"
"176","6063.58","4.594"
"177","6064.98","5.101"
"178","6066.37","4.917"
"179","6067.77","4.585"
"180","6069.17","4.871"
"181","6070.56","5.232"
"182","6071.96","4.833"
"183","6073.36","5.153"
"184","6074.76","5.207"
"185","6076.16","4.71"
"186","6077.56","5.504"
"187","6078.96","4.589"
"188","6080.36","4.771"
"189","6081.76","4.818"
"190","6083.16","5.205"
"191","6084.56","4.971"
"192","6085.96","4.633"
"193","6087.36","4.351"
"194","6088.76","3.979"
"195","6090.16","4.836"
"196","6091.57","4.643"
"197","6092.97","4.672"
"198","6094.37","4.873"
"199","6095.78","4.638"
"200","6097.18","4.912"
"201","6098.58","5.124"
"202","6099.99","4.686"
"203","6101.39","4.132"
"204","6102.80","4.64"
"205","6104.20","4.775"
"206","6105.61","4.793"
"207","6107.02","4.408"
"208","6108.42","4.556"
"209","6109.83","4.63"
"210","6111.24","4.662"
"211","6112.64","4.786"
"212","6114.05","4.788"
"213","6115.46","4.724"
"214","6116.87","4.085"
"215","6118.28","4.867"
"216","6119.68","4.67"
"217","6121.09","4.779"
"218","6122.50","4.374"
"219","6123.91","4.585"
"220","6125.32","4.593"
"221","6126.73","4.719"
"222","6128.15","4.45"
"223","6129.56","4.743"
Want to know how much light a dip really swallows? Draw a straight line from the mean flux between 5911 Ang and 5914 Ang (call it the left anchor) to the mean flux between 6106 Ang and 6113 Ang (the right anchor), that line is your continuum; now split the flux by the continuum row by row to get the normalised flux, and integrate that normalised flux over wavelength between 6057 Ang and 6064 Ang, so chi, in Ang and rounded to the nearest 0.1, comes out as 7.1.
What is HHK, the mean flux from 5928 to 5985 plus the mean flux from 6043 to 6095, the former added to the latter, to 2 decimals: 9.60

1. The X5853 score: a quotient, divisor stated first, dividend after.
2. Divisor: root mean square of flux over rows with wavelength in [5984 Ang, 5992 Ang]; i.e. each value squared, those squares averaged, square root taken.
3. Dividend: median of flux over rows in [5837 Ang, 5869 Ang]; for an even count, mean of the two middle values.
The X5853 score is 1.02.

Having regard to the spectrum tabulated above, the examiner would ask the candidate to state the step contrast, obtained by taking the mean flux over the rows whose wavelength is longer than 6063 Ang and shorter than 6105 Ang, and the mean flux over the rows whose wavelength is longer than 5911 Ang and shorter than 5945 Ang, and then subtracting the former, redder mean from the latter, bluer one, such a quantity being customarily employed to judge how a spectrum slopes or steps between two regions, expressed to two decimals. -0.16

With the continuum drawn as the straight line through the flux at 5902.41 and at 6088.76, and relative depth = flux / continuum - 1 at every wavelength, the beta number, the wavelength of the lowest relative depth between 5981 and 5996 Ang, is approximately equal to 5987.27 Ang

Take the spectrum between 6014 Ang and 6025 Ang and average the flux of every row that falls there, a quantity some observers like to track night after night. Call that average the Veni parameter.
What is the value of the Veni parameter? 4.68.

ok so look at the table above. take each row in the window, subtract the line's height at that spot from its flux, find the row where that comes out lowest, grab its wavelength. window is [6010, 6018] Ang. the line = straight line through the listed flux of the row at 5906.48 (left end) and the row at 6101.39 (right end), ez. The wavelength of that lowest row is 6012.14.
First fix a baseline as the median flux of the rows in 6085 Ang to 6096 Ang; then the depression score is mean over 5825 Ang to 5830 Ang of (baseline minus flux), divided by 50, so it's -0.0068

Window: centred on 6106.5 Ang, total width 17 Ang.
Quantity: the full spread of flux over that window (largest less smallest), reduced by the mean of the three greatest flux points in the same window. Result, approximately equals -3.91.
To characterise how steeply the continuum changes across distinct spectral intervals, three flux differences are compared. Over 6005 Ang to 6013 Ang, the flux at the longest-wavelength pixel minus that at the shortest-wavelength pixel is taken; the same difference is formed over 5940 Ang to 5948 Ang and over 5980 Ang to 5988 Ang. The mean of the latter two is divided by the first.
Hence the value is 0.5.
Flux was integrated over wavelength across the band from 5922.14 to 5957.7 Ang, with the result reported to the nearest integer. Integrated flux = 166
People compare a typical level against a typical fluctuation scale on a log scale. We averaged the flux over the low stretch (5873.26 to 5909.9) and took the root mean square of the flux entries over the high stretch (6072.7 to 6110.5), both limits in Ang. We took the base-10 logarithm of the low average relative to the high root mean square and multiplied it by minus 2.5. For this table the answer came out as 0.15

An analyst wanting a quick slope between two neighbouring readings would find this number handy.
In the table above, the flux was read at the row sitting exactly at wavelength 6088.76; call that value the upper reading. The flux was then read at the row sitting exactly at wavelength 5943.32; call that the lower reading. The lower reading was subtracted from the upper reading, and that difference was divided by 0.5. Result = -1.7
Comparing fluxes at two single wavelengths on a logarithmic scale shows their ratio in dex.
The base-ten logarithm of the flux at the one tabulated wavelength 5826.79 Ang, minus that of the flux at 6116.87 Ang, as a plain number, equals 0.10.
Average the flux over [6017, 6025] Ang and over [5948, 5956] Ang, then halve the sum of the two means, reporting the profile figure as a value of 4.73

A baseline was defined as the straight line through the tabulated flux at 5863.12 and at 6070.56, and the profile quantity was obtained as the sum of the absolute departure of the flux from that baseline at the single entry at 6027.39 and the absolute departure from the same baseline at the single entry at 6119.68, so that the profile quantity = 1.0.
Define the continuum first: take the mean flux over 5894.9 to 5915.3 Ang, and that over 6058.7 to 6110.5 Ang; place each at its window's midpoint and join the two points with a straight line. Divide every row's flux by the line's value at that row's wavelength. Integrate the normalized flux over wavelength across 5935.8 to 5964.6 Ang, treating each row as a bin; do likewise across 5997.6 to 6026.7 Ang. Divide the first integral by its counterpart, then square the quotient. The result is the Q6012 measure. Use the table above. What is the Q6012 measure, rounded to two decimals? 1.06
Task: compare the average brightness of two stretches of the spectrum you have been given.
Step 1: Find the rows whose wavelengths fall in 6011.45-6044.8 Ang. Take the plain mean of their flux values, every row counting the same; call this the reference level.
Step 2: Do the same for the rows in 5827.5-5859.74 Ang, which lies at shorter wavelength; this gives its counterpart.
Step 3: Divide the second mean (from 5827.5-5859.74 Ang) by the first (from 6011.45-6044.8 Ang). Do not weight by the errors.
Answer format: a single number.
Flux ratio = 1.015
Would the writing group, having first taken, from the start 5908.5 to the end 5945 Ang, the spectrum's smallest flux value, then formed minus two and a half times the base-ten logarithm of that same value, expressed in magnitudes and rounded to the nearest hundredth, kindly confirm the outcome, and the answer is -1.50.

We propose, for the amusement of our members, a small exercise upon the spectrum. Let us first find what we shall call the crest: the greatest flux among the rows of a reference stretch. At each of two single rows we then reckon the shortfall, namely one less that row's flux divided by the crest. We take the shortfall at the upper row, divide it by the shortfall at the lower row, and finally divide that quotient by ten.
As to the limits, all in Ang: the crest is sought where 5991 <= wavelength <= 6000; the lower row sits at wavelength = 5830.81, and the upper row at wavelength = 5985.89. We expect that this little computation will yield 1.0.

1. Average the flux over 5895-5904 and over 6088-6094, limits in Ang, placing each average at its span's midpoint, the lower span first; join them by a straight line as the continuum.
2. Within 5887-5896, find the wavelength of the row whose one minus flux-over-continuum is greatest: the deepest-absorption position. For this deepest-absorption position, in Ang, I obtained 5892.90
